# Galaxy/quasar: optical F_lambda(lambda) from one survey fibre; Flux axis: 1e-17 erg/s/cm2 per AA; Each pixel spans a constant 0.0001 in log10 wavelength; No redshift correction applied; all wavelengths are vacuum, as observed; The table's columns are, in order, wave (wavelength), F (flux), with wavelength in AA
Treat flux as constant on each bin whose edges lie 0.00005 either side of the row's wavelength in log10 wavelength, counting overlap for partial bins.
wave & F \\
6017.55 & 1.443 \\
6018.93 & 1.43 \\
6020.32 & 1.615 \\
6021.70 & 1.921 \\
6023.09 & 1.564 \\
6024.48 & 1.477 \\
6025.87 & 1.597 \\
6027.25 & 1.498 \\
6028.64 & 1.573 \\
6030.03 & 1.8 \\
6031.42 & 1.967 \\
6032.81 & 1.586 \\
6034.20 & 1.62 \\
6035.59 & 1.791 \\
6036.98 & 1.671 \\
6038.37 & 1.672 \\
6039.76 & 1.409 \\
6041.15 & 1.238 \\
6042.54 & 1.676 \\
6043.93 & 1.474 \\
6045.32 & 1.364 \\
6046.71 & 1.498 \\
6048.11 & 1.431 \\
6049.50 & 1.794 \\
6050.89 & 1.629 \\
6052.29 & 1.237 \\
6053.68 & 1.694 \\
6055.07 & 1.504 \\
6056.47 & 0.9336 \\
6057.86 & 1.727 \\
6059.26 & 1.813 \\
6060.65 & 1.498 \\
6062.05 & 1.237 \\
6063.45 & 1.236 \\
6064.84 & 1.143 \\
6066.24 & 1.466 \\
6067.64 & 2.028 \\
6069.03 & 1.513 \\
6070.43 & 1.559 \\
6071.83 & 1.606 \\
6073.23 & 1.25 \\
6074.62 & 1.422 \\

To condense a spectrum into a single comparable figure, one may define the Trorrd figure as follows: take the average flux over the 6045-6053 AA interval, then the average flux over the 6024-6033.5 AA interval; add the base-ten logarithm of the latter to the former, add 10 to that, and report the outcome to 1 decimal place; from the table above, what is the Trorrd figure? 11.7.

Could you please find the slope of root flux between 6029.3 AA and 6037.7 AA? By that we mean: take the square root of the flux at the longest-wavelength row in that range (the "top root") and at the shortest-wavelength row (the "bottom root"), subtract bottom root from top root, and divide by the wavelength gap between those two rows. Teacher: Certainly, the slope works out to -0.01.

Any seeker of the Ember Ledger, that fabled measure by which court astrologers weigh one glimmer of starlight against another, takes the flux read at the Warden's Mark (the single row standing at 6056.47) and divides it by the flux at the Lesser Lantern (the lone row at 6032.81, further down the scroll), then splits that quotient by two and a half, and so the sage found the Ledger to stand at 0.24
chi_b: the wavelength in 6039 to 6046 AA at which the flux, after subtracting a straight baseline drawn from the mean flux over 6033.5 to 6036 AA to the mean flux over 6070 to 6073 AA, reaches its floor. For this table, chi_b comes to 6041.15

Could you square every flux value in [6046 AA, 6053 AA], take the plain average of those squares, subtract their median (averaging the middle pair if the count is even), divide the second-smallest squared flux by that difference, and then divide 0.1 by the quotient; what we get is 0.005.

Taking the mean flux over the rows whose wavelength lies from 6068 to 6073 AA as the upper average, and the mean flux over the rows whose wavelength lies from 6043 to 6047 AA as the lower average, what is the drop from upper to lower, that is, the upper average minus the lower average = 0.11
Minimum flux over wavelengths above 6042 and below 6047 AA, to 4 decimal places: 1.3640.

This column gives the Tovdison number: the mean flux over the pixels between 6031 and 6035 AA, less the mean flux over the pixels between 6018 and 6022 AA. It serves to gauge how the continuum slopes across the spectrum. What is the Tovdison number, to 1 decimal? 0.1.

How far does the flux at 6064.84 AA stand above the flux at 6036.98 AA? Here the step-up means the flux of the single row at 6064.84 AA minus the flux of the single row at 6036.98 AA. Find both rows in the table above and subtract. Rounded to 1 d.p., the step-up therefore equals -0.5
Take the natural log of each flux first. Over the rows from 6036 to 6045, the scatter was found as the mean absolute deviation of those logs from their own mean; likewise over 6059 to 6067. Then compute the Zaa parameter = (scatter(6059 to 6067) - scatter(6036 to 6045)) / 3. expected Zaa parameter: 0.012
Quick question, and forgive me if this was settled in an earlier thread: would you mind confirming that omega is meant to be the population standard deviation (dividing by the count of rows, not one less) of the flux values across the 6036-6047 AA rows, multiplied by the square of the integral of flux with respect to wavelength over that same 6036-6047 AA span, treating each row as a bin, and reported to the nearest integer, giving 42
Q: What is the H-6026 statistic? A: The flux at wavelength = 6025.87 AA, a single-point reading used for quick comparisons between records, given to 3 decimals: 1.597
